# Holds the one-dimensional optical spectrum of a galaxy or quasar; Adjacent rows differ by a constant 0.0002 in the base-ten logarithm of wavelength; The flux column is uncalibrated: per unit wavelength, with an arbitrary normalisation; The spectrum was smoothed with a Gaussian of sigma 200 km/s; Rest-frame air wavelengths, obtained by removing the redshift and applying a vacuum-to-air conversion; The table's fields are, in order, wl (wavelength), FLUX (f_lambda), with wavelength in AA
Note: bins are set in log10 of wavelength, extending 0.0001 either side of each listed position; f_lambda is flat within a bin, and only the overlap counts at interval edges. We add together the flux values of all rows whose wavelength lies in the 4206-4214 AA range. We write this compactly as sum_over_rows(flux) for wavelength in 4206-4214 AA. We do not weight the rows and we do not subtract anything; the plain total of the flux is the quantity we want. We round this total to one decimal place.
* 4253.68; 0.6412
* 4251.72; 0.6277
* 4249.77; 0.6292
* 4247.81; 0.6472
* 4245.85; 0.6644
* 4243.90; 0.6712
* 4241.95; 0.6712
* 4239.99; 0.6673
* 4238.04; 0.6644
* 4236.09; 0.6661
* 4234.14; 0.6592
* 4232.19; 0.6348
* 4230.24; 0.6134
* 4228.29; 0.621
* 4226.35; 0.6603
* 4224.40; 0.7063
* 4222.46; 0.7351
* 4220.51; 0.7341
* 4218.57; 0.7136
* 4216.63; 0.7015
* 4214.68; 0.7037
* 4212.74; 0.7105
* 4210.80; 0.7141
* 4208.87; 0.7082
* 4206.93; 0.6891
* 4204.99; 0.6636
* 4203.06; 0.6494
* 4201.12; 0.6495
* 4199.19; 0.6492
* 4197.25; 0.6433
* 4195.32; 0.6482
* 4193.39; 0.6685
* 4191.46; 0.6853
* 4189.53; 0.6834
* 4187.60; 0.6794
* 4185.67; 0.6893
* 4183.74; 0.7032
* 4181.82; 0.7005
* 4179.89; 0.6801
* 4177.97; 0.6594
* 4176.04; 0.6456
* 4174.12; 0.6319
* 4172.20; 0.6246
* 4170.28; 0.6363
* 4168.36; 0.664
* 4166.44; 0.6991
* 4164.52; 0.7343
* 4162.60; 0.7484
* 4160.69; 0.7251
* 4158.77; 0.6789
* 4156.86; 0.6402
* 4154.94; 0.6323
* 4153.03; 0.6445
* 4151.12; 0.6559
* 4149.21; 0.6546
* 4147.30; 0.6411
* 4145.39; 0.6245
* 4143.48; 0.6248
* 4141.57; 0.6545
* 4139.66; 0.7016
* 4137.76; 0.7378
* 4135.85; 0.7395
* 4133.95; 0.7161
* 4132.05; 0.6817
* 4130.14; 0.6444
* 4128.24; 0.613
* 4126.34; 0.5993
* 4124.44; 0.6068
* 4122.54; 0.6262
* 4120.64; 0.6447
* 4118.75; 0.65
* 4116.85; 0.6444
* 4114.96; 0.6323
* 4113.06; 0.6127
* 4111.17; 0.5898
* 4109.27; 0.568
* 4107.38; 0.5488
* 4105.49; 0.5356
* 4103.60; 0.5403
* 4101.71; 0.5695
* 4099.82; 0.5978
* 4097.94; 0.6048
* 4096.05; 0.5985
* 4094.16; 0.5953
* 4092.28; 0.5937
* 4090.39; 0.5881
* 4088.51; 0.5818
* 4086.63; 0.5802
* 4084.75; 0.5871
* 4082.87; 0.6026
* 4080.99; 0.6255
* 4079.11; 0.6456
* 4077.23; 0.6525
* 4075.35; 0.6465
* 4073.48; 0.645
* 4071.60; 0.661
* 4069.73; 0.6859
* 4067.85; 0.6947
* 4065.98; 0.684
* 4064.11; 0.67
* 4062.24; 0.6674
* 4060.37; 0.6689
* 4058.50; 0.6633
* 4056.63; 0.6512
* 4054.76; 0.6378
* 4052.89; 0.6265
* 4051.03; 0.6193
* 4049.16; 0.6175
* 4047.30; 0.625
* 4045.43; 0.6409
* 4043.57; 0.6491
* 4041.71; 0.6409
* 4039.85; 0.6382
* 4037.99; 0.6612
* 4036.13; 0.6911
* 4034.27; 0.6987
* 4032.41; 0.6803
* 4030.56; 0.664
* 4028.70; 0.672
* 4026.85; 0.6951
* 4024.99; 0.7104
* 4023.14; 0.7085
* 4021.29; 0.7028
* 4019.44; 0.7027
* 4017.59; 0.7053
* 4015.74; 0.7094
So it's 2.8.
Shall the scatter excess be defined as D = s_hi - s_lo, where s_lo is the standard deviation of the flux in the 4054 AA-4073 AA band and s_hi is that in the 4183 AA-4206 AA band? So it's 0.003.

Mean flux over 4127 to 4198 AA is 0.671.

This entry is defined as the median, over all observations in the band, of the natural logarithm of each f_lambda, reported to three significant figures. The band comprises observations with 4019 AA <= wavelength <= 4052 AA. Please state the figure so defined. -0.403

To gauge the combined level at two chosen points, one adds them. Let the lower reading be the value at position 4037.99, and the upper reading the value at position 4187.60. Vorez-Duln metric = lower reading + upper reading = 1.34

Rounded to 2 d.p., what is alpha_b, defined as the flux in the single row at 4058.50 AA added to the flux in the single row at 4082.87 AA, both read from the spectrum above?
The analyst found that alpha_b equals 1.27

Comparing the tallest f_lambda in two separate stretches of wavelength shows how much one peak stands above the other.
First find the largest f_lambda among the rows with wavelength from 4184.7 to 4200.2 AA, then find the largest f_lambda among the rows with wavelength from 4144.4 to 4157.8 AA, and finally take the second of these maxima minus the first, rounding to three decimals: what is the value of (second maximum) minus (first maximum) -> -0.033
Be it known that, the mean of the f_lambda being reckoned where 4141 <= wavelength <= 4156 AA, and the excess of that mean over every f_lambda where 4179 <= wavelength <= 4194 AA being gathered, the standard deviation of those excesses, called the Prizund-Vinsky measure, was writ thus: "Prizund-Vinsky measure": 0.011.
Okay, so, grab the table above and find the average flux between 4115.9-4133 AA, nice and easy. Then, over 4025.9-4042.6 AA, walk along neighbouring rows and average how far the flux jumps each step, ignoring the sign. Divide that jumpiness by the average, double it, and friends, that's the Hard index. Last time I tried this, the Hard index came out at 0.051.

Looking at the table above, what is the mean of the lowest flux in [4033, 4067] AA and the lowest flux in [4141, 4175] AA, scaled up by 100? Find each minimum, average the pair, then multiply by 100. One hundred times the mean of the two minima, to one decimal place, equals 62.1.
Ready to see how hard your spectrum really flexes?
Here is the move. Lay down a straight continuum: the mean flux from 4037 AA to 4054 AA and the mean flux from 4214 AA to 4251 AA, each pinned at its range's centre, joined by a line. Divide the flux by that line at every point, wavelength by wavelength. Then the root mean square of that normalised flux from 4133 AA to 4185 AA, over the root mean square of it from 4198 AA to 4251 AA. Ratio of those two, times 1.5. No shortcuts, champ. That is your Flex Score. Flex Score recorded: 1.53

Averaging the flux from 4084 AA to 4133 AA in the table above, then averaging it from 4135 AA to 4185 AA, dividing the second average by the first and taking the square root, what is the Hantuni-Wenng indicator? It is 1.06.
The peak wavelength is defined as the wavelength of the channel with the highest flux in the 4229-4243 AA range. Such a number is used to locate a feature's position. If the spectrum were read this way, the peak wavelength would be 4241.95 AA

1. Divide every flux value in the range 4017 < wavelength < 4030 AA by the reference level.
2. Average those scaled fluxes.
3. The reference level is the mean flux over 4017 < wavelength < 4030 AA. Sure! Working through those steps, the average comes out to 1.00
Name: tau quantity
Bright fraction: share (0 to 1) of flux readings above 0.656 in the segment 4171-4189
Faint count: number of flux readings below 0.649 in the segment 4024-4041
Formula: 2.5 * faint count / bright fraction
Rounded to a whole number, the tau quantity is 4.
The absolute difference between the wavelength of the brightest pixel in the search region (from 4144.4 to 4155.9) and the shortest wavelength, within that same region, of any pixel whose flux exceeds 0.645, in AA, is 1.9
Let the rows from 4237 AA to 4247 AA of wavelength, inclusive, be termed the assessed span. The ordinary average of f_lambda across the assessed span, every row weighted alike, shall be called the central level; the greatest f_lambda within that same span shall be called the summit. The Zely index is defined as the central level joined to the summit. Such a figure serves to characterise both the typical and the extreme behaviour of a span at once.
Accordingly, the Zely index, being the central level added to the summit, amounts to 1.34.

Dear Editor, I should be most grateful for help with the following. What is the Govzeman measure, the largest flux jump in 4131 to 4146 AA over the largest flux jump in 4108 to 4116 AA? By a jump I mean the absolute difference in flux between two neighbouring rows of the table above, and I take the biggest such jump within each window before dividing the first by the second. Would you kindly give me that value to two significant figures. 2.1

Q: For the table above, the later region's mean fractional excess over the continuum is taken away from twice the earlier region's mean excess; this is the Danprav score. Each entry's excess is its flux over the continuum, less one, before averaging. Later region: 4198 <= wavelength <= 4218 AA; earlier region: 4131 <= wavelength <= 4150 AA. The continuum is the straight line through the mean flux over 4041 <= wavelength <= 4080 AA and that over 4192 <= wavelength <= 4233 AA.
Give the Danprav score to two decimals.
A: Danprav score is 0.03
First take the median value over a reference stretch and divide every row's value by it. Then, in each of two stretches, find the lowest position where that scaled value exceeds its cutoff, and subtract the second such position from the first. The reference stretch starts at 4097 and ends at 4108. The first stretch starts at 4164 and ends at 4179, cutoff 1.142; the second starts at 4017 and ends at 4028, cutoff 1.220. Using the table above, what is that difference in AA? 146.9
